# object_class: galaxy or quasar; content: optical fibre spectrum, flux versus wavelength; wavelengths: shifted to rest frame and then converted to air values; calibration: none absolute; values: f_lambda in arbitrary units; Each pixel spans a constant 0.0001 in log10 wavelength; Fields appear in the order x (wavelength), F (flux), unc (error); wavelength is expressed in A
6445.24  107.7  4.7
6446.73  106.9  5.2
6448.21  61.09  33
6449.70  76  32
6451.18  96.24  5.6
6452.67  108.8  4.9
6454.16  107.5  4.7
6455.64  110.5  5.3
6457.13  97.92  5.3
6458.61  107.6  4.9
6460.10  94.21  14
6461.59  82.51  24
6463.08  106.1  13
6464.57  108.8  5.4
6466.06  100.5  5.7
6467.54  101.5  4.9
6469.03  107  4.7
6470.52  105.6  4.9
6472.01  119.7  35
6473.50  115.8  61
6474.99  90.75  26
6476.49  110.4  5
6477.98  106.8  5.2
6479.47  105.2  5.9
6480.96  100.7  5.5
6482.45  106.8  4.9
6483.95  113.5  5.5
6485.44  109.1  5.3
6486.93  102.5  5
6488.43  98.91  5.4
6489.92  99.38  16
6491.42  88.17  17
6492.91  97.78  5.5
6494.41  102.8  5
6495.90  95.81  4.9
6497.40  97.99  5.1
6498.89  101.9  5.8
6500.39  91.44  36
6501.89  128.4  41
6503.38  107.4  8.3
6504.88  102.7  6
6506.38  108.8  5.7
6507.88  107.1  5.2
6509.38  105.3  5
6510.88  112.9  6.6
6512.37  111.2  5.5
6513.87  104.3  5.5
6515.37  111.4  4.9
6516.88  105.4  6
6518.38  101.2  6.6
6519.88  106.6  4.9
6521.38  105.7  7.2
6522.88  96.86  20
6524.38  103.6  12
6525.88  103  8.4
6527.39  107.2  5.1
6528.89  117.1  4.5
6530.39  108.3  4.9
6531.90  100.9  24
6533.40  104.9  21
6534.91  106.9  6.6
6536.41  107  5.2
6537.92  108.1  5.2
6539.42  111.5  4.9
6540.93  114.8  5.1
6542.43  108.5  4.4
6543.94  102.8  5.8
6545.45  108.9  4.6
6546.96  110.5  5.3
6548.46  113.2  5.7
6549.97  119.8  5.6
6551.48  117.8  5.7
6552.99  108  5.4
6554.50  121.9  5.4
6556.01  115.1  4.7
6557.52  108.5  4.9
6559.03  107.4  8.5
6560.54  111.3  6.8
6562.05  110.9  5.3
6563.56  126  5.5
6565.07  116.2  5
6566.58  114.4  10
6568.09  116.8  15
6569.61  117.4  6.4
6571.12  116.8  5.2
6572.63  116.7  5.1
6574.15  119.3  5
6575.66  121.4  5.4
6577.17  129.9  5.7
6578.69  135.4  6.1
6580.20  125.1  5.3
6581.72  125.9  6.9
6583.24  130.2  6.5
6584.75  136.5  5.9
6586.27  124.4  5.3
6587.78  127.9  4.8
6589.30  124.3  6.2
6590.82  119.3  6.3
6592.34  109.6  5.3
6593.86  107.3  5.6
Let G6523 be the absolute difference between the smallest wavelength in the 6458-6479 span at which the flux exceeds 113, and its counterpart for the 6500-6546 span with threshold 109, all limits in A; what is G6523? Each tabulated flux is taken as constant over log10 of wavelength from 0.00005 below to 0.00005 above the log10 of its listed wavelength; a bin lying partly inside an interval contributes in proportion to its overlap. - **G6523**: 29.9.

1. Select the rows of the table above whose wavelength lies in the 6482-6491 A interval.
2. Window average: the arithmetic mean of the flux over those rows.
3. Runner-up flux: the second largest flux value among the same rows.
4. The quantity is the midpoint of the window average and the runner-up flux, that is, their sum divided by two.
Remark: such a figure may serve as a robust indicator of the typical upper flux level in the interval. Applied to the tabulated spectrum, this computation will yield 107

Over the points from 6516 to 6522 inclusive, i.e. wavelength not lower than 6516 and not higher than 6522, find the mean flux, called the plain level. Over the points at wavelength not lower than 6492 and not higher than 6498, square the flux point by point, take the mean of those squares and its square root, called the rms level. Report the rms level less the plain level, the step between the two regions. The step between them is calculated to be -6.1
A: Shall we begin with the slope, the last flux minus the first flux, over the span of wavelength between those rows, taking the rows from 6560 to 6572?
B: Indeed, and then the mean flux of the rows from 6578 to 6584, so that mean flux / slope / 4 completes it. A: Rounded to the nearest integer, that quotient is 62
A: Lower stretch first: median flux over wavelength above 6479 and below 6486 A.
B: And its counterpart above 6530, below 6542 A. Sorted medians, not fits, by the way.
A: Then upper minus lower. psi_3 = 1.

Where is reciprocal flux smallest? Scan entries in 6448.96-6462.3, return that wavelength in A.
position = 6455.64 A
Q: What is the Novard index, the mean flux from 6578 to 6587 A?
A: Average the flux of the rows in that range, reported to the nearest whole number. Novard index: 130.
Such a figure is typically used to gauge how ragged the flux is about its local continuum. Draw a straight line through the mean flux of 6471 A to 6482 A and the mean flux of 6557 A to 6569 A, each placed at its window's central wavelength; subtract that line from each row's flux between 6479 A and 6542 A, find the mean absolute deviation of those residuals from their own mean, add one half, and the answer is 5.2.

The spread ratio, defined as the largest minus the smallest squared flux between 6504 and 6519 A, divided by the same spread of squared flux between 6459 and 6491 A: 0.33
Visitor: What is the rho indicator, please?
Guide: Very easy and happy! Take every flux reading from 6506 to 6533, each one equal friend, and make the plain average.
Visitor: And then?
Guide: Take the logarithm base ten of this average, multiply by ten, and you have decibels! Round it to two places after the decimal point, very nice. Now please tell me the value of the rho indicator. 20.27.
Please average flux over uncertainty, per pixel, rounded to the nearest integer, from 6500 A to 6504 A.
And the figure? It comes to 6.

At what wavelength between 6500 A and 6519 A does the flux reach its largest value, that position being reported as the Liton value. 6501.89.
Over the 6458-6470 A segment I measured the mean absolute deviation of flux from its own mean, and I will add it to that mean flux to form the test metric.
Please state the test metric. 107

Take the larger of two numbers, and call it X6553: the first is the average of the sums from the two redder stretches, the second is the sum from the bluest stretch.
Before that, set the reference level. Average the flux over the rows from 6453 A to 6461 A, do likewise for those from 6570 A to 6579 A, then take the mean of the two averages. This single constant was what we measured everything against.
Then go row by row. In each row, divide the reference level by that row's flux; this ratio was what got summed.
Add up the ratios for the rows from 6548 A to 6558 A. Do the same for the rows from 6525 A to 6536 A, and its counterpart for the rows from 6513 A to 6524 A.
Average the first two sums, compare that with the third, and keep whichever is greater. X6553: 7.6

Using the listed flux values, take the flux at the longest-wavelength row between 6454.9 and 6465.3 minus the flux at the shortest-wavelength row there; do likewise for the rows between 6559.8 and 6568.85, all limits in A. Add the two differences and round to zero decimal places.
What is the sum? 4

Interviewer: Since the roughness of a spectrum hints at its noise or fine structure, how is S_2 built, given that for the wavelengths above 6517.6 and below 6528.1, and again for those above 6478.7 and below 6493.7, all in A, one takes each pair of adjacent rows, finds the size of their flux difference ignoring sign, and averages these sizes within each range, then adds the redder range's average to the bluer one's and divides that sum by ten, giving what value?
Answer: 1.04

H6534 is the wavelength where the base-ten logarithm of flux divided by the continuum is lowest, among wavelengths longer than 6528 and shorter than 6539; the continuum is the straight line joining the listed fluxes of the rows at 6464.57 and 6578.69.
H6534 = 6531.90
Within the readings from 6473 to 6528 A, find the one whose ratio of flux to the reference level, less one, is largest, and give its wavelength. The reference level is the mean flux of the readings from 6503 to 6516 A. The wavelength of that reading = 6501.89 A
